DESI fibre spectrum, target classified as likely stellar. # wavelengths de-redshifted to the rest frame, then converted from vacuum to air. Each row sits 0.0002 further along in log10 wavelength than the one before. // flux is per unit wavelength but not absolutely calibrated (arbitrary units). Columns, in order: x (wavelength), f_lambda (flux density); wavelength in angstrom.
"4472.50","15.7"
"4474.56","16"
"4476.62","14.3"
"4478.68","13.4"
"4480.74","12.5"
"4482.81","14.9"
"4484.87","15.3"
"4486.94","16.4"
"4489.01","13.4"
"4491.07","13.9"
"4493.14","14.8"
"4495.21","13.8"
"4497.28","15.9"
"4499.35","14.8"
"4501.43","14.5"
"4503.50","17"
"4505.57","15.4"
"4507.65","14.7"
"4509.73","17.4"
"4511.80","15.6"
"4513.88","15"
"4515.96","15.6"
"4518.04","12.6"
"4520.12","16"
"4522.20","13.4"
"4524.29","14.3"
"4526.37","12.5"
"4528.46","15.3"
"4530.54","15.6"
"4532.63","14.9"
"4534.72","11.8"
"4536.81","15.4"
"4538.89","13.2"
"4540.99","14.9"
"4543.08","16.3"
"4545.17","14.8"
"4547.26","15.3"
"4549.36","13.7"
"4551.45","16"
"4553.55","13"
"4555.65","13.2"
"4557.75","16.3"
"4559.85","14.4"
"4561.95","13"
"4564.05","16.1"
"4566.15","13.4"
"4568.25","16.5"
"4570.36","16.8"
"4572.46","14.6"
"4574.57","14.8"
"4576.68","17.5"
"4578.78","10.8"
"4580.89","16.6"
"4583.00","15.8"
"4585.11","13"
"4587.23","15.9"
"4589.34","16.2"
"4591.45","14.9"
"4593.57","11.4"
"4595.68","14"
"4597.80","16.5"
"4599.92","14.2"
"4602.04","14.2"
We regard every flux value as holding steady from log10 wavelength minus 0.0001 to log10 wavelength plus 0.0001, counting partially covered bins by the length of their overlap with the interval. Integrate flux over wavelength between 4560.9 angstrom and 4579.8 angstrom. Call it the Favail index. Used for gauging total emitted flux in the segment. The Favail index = 281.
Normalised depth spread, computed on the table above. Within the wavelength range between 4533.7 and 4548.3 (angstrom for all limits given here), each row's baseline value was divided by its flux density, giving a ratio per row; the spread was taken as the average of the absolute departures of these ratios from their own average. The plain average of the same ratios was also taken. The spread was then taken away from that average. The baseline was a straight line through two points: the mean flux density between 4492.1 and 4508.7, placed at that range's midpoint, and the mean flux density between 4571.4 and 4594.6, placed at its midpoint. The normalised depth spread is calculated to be 0.944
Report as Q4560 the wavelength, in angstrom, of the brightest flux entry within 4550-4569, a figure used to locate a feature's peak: 4568.25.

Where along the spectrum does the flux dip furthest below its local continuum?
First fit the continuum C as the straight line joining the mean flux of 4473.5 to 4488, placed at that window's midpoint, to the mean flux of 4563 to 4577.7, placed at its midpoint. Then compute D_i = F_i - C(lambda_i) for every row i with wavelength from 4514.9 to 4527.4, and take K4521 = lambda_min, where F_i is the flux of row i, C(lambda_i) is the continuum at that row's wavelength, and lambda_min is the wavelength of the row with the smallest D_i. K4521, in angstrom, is 4526.37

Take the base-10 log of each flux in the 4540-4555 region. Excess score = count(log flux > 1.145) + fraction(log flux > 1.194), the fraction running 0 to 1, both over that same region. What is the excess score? 5.3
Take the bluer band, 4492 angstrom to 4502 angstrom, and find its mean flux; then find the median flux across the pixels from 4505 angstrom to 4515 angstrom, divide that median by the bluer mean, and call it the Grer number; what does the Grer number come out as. 1.04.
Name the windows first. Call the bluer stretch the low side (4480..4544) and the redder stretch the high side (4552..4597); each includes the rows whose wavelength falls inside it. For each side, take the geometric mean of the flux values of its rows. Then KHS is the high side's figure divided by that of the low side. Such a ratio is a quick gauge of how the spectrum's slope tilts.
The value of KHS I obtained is 0.99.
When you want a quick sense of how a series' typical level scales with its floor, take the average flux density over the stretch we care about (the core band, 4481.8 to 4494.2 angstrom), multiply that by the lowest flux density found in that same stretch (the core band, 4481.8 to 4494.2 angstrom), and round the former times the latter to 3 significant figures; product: 198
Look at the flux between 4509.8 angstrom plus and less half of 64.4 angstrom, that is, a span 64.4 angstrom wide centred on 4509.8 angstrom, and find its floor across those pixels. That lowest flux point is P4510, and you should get 11.8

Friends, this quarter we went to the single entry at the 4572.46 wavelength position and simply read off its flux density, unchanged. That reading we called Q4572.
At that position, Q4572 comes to 14.6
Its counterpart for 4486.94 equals 16.4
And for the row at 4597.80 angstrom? 16.5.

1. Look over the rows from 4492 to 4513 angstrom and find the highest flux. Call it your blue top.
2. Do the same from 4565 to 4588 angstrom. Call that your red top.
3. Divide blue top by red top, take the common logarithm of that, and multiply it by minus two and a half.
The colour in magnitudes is 0.01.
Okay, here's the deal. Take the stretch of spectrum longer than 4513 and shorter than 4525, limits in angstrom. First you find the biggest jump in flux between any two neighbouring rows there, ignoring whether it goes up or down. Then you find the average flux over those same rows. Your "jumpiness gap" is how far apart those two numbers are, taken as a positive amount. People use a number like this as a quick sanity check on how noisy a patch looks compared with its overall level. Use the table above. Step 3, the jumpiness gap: 11.1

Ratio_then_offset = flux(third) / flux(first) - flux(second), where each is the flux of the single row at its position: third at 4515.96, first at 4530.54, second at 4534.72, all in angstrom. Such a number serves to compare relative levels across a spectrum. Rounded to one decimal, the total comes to -10.8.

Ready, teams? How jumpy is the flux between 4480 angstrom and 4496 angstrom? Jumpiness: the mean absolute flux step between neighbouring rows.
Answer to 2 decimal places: 1.33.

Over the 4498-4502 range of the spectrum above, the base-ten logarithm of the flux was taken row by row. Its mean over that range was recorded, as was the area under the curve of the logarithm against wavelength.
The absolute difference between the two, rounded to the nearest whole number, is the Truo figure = 4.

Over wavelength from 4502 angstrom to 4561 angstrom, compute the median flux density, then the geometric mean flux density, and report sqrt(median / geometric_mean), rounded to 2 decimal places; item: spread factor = 1.01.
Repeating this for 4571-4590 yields 1.03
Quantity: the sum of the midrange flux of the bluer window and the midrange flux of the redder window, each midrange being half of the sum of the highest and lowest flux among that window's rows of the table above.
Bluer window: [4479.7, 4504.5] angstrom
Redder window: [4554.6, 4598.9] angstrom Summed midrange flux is 28.9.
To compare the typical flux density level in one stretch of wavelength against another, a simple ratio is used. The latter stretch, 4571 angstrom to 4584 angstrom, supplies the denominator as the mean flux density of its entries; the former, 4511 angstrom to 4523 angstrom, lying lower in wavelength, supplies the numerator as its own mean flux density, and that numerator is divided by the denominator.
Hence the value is 0.98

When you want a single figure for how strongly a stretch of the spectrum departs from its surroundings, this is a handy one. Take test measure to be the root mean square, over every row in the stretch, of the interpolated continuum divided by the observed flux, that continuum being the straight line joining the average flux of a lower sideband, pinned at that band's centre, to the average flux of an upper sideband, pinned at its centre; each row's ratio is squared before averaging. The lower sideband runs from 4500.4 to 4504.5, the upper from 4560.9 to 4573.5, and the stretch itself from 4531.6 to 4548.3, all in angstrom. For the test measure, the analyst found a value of 1.07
